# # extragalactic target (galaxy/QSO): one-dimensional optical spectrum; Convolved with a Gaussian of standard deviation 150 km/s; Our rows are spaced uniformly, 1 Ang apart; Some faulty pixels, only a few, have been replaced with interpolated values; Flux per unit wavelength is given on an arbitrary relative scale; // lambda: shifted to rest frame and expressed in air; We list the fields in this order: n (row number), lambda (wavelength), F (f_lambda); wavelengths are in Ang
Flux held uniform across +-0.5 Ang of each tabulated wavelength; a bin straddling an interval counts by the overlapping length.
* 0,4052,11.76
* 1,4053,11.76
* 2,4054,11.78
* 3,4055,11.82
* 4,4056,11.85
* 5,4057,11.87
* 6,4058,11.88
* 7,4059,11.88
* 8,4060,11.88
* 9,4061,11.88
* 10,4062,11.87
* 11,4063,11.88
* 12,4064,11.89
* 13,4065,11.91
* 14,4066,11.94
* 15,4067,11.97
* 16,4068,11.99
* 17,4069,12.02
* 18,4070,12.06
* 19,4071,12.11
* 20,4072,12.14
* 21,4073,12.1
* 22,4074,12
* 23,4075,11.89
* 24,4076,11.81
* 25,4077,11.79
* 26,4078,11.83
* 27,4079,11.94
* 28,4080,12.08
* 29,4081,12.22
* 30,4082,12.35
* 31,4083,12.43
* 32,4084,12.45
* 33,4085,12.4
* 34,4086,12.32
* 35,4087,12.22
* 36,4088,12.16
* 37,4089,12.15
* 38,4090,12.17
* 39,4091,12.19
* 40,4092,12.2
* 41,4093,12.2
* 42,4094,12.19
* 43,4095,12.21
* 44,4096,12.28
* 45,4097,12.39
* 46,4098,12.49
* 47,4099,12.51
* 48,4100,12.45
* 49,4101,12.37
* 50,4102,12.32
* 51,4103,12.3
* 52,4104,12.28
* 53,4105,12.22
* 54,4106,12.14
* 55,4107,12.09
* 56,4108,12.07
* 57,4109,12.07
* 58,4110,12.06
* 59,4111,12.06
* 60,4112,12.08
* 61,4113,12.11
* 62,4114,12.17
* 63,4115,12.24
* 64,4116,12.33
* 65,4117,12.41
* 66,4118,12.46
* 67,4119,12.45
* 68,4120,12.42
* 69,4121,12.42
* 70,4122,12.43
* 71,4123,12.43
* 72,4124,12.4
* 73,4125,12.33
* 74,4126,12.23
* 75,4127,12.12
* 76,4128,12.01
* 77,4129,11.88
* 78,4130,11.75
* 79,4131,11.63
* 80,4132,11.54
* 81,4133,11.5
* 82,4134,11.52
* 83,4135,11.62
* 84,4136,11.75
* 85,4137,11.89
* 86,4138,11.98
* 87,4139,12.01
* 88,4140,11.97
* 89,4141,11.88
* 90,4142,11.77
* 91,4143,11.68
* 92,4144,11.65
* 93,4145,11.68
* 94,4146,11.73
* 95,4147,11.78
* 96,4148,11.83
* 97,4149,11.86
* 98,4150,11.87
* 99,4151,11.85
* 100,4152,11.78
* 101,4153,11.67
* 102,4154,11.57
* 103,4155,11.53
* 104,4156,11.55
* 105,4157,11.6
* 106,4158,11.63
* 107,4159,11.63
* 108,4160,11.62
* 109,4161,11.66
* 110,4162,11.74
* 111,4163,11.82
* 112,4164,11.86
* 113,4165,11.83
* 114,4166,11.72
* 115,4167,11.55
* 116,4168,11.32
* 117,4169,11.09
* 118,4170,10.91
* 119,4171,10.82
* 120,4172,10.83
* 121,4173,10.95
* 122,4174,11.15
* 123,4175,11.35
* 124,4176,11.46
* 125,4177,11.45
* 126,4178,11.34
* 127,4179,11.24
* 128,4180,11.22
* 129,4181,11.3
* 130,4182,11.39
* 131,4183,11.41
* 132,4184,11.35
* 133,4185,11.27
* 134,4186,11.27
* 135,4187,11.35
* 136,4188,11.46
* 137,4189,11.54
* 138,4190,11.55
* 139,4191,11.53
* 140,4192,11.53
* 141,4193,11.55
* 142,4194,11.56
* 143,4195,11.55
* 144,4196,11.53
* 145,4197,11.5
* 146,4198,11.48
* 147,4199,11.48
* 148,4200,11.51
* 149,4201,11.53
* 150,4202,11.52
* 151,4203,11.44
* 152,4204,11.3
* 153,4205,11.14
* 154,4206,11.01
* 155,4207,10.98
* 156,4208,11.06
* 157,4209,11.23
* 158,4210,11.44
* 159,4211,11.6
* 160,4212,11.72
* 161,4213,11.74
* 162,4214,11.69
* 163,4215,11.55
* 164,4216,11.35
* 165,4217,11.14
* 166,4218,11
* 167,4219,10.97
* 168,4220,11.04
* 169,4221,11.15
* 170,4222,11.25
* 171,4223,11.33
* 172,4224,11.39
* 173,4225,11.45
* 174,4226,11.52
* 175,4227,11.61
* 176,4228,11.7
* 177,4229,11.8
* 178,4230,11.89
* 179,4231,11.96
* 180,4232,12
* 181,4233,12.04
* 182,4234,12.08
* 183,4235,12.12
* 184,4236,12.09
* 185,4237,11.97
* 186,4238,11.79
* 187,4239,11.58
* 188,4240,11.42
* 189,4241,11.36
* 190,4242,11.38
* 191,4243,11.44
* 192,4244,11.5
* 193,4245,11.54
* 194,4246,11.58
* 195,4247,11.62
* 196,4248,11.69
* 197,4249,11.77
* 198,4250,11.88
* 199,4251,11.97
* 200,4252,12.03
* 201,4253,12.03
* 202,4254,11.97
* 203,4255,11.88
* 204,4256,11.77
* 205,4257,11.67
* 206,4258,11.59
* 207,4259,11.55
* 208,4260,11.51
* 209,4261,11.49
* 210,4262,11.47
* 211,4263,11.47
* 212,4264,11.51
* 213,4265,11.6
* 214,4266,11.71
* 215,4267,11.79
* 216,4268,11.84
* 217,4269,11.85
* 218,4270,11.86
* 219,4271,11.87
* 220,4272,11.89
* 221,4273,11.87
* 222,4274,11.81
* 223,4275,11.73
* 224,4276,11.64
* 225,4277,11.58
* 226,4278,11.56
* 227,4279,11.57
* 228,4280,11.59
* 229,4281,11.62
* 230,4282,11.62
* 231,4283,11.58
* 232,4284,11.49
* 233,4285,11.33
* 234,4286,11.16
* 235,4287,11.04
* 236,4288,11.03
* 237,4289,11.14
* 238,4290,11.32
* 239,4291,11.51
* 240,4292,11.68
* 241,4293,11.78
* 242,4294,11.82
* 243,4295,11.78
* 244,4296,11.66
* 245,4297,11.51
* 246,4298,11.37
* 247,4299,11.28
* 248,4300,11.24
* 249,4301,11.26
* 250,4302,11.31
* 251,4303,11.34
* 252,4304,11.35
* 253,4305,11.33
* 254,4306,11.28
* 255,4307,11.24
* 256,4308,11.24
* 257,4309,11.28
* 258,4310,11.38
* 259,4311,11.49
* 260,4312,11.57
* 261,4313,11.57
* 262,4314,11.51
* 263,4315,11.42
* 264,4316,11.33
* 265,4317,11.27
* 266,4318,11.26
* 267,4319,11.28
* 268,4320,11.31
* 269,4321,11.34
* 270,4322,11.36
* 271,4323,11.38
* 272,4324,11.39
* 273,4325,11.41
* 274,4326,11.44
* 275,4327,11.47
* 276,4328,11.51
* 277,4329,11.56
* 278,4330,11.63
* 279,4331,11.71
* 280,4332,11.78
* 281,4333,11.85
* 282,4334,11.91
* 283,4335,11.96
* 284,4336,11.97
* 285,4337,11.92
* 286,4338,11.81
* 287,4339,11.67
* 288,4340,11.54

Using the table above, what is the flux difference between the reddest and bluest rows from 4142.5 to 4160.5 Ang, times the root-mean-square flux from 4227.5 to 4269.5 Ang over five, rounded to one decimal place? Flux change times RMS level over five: -0.1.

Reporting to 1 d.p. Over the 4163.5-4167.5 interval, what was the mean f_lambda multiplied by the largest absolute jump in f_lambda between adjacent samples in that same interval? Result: 2.0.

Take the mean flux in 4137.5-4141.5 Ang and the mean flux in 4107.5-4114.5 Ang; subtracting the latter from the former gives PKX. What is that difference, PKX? -0.13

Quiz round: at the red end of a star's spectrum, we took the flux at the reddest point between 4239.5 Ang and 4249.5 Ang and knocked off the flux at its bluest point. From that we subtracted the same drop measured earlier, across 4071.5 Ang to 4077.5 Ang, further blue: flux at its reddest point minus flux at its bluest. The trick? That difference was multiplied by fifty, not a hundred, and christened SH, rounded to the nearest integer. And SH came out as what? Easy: 35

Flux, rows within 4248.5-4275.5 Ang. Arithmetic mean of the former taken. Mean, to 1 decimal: 11.8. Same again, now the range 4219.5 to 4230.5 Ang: 11.5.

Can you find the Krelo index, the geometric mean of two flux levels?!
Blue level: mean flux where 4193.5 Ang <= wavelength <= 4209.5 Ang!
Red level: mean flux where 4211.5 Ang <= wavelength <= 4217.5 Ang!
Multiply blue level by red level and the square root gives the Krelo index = 11.4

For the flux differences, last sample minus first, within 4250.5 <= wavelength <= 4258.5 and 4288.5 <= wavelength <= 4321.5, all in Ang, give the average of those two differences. -0.09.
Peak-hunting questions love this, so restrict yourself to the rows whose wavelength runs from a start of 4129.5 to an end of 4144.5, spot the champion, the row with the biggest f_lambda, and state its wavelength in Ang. 4139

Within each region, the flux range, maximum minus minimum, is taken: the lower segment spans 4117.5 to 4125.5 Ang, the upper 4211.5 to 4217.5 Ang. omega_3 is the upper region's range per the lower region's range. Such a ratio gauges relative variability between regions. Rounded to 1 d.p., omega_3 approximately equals 4.6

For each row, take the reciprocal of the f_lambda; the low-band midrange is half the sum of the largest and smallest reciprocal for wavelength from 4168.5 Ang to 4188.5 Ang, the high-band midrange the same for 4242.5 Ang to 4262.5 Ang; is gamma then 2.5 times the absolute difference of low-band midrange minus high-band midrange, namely 0.011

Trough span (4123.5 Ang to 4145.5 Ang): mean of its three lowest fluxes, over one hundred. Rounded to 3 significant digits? 0.115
